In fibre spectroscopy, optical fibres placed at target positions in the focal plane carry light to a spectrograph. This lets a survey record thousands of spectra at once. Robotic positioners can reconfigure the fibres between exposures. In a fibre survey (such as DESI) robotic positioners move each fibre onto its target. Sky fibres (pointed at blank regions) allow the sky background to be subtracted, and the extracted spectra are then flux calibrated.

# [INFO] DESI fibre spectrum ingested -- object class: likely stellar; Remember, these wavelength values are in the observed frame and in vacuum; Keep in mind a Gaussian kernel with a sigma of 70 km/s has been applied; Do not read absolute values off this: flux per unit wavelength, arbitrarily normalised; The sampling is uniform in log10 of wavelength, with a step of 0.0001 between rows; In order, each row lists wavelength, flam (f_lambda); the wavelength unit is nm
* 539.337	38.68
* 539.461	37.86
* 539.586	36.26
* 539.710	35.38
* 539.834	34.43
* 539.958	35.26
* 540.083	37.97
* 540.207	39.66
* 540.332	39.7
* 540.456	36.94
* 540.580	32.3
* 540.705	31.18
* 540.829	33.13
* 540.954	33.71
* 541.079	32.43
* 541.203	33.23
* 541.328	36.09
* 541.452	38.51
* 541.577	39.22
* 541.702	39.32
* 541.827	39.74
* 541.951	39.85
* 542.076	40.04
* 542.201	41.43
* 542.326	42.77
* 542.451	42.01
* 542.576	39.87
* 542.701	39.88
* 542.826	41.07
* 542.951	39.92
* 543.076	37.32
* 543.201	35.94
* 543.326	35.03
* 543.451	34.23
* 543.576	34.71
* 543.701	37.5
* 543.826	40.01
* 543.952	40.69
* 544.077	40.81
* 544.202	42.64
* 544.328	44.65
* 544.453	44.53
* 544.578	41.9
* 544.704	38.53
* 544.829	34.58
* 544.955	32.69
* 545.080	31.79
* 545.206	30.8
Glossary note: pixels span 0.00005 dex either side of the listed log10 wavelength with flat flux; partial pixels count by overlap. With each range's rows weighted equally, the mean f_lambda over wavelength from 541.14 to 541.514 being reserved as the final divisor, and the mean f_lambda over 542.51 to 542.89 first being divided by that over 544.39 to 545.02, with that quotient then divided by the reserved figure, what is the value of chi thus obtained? 0.029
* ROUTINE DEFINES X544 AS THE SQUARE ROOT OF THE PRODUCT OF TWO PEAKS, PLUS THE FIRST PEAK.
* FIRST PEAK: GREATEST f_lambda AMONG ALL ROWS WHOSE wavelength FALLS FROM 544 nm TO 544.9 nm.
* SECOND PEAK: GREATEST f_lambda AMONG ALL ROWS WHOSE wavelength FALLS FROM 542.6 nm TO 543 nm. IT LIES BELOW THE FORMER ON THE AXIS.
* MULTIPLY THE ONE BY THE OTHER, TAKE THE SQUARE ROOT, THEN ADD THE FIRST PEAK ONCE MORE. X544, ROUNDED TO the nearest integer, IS 87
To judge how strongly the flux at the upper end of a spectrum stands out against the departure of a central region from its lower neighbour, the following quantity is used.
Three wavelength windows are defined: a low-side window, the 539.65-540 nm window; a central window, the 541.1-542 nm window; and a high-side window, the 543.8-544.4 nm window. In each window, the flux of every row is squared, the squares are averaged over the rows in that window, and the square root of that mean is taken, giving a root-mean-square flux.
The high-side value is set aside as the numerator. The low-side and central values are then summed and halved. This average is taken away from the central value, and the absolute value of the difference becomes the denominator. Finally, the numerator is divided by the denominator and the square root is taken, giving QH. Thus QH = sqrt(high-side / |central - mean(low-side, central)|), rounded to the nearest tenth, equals 5.2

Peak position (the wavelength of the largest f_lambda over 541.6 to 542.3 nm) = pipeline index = 542.201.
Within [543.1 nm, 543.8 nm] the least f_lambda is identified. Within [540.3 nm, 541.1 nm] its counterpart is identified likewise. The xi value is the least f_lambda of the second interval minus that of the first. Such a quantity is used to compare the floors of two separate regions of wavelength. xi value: -3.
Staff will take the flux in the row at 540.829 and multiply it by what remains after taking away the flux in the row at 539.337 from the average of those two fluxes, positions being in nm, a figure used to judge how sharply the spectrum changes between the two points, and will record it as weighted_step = -92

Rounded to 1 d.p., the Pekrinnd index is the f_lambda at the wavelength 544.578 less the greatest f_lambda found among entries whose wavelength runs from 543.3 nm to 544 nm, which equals 1.2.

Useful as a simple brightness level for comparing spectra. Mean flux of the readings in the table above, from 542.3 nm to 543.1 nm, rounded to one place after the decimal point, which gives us 40.4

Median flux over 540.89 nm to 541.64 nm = 34.9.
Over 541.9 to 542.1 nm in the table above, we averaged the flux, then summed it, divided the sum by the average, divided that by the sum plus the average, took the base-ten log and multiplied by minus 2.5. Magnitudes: 4.44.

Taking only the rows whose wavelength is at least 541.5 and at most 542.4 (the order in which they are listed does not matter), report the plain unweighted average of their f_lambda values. 40.3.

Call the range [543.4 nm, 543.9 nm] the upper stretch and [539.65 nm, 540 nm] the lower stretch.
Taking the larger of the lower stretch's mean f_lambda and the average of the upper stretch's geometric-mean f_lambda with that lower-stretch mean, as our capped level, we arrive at 35.8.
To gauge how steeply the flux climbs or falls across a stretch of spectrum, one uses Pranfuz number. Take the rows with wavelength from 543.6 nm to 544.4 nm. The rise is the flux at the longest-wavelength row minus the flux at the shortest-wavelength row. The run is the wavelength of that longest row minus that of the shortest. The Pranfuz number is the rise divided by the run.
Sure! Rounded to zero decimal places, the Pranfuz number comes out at 11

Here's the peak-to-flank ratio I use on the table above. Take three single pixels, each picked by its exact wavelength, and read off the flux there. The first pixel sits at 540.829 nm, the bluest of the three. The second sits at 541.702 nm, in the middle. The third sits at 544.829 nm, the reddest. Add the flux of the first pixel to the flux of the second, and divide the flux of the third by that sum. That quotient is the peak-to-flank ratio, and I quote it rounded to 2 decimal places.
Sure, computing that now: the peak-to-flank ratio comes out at 0.48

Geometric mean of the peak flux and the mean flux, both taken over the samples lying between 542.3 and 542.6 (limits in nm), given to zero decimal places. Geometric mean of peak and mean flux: 42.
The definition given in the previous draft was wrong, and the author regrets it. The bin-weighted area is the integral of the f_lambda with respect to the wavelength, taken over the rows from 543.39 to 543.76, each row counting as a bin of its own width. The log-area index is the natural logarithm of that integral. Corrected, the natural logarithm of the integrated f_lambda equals 2.6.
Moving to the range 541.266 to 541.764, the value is 2.9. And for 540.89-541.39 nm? 2.8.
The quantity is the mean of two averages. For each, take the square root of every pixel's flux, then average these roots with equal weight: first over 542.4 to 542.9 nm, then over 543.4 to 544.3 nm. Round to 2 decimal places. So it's 6.30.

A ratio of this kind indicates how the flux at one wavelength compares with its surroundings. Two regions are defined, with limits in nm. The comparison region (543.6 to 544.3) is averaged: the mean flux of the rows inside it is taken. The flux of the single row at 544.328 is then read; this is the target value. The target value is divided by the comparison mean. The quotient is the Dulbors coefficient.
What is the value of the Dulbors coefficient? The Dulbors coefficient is 1.11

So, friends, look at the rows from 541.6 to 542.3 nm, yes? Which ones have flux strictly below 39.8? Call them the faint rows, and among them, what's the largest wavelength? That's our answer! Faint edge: 541.827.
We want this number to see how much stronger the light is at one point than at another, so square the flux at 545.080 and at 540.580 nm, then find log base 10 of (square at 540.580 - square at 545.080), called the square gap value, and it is 1.51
